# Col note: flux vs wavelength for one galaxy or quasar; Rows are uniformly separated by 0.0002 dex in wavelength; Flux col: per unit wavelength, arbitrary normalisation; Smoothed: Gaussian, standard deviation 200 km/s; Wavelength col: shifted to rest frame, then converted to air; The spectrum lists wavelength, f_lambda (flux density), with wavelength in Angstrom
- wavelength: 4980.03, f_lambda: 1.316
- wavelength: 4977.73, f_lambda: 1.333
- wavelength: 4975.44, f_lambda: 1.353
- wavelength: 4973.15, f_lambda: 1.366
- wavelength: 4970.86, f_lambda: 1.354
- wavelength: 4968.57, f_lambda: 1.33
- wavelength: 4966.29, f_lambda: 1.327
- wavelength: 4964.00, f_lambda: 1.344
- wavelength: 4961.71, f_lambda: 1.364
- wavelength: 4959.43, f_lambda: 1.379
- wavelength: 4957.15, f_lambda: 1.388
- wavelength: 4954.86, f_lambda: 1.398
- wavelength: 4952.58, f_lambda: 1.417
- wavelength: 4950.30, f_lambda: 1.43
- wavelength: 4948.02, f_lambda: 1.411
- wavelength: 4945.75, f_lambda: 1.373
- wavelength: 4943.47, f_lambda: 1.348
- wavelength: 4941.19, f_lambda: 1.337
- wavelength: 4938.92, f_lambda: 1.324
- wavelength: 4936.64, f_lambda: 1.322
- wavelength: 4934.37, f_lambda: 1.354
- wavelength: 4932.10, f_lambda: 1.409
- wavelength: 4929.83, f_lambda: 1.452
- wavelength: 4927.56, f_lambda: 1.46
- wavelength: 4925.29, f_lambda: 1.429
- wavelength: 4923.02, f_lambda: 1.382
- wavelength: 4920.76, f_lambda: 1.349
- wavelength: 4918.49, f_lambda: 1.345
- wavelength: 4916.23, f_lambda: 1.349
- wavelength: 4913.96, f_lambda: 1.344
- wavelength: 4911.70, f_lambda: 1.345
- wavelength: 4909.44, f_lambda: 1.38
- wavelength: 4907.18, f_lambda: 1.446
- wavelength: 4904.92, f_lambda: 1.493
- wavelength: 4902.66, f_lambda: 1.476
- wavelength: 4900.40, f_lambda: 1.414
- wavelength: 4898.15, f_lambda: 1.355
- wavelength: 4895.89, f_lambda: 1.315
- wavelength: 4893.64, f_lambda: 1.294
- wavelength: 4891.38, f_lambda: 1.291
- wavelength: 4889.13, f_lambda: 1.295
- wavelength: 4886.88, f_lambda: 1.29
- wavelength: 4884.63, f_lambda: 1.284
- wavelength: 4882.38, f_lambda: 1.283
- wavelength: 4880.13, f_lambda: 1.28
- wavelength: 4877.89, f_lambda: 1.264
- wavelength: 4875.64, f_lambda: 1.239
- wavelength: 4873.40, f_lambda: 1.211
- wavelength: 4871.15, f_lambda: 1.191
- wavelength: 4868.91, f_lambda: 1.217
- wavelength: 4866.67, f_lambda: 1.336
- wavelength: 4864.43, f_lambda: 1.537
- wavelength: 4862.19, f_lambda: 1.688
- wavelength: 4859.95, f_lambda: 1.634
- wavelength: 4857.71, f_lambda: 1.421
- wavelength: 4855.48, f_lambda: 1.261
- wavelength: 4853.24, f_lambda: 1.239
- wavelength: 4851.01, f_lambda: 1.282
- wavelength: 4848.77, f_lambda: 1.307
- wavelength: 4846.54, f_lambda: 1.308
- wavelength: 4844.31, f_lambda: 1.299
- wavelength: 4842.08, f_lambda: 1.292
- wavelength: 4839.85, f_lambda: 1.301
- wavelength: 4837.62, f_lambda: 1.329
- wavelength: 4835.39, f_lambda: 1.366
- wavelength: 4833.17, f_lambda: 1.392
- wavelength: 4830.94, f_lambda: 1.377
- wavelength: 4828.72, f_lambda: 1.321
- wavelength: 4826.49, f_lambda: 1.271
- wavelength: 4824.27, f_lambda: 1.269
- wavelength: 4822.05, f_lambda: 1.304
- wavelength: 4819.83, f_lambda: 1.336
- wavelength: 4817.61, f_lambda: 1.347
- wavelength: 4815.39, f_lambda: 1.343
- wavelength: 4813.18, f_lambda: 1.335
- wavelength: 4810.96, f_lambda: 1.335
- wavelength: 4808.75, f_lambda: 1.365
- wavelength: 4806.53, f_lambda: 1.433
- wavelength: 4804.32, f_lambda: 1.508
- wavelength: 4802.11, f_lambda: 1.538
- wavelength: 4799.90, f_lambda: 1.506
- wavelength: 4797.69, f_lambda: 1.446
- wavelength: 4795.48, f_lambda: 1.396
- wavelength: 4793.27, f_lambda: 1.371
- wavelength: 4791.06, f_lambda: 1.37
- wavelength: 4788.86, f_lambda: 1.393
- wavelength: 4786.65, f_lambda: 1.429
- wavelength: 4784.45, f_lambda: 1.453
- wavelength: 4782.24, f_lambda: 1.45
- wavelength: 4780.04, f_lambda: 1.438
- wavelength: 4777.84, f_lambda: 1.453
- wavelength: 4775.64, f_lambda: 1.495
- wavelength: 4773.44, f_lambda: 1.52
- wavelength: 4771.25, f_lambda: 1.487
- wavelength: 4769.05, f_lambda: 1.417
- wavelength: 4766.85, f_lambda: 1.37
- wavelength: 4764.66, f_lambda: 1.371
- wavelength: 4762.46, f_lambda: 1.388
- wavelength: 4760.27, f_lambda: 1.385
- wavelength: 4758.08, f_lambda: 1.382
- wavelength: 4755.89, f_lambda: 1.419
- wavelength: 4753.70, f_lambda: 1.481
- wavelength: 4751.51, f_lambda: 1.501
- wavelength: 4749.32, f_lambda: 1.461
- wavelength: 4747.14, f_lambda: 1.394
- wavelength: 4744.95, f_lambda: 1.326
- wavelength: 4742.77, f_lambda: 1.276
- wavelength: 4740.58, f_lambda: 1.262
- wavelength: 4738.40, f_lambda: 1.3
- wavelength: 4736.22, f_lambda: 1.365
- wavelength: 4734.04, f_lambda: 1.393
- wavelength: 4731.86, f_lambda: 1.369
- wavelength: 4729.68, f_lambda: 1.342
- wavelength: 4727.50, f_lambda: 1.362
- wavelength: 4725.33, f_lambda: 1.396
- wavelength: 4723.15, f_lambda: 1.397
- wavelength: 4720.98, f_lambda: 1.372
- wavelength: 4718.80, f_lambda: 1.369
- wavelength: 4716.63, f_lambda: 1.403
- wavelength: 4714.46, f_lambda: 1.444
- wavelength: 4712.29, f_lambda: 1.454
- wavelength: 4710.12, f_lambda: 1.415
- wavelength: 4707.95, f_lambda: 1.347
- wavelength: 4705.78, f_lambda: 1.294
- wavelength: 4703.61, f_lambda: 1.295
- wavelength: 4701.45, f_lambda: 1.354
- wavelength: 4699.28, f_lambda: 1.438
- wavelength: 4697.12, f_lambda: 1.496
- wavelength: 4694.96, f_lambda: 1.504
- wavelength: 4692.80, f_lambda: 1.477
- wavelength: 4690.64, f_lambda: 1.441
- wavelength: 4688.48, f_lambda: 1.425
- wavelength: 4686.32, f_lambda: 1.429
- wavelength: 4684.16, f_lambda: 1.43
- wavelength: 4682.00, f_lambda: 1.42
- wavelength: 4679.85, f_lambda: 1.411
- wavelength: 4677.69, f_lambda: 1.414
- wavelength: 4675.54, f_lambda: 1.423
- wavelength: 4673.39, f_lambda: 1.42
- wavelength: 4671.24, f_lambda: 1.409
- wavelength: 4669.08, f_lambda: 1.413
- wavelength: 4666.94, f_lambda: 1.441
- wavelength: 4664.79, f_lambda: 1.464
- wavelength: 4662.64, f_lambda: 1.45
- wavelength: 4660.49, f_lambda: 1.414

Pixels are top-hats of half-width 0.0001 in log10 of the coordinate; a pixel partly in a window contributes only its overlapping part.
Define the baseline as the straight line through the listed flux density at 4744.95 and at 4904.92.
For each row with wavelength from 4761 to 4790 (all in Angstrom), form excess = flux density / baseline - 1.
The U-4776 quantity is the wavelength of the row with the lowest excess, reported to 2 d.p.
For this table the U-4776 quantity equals 4788.86 Angstrom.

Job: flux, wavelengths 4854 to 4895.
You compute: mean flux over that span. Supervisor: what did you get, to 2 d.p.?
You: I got 1.33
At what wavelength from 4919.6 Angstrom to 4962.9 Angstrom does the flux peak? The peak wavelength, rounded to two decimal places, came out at 4927.56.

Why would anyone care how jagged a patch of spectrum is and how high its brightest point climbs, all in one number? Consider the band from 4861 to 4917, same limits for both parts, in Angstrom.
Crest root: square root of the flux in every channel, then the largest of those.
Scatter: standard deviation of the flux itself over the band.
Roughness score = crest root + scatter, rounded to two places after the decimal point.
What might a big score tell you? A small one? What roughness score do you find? 1.41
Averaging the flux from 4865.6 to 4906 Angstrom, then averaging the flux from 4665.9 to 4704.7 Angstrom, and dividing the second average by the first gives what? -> 1.09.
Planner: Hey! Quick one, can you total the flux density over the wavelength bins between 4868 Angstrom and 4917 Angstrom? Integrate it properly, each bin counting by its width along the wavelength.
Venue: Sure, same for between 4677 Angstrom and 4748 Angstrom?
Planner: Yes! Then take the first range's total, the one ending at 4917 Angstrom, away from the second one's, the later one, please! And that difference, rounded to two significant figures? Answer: 34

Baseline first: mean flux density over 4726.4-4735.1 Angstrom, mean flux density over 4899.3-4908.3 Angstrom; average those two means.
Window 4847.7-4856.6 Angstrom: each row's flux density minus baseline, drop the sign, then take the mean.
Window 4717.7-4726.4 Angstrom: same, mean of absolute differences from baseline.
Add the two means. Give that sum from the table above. 0.17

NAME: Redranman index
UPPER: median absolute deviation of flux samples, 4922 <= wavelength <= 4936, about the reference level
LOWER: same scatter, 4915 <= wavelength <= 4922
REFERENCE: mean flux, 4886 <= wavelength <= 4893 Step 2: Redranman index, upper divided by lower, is 2.2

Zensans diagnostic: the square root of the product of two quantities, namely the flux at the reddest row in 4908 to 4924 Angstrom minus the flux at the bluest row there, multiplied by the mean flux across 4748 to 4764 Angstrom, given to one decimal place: 0.1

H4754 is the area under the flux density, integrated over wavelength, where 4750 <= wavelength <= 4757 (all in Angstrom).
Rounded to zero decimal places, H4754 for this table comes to 10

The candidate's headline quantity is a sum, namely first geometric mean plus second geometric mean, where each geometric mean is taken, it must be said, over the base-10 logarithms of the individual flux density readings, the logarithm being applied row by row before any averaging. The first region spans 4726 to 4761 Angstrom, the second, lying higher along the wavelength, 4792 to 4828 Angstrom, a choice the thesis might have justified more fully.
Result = 0.274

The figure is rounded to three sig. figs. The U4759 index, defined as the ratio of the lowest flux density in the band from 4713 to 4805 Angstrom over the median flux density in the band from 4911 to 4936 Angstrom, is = 0.932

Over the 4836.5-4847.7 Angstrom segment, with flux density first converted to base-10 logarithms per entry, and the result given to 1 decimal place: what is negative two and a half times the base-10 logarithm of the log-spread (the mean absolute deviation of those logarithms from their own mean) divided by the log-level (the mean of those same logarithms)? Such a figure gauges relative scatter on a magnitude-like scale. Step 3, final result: 3.8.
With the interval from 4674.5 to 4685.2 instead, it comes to 4.9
